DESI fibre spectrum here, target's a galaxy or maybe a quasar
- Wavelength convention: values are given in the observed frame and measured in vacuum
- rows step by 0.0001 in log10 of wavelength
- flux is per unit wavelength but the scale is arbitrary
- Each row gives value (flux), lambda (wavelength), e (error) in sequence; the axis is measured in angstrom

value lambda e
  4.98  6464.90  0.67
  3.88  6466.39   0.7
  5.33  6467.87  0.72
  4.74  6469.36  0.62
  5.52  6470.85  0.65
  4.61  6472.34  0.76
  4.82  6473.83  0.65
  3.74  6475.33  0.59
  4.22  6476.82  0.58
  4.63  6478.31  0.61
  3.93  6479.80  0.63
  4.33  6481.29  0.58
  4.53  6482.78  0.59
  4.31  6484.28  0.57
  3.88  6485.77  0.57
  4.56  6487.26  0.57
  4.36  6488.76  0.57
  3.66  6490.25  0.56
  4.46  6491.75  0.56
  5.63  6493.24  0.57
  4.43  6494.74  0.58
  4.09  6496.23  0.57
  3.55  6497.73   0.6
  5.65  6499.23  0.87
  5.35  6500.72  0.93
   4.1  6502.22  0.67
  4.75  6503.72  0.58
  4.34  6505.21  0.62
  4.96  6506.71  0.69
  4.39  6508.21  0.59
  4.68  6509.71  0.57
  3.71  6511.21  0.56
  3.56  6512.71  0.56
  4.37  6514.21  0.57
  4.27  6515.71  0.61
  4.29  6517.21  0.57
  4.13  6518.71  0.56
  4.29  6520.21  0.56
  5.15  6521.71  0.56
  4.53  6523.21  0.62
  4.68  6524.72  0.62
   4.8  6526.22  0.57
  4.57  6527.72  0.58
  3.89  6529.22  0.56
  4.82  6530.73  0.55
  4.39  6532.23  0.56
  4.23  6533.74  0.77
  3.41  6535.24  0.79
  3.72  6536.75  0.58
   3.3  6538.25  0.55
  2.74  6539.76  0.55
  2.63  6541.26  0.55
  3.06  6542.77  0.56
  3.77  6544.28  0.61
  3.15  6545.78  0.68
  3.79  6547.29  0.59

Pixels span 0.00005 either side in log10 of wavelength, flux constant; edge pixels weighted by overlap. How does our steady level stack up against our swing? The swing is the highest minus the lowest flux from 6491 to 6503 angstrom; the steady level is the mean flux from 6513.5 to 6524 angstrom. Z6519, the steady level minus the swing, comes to 2.33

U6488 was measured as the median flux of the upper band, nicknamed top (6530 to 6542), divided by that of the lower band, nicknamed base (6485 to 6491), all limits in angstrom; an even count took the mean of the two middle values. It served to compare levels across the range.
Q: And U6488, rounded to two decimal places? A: 0.87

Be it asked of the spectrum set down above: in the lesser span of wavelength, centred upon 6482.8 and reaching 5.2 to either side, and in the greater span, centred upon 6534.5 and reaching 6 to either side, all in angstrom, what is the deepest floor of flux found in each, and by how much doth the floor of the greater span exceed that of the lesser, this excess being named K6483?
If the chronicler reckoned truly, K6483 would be -1.1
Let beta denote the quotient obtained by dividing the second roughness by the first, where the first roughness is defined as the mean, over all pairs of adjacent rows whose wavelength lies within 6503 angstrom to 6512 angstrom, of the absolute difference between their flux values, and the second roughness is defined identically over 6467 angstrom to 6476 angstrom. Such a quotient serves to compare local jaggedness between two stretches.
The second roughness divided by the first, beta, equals 1.25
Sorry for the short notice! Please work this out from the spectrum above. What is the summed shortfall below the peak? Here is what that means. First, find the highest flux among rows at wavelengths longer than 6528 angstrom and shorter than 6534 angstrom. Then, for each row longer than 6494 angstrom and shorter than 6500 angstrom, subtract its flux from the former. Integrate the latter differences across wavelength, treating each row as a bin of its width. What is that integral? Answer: 2.3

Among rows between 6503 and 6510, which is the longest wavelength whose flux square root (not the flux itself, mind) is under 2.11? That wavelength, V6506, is 6508.21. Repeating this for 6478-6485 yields 6484.28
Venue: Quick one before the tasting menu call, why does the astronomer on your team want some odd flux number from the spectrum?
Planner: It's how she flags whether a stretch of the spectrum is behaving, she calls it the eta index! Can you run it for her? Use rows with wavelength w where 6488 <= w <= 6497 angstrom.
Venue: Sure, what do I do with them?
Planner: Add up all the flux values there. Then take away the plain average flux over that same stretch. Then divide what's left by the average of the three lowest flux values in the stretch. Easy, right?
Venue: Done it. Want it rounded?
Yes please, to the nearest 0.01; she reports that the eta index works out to 5.50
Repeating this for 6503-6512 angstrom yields 5.39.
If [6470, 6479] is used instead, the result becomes 5.48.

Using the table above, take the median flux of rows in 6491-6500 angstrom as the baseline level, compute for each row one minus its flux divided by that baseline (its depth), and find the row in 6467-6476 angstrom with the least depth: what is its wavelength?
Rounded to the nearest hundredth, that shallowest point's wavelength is 6470.85 angstrom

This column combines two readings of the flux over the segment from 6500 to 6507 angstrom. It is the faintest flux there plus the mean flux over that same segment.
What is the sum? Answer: 8.8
